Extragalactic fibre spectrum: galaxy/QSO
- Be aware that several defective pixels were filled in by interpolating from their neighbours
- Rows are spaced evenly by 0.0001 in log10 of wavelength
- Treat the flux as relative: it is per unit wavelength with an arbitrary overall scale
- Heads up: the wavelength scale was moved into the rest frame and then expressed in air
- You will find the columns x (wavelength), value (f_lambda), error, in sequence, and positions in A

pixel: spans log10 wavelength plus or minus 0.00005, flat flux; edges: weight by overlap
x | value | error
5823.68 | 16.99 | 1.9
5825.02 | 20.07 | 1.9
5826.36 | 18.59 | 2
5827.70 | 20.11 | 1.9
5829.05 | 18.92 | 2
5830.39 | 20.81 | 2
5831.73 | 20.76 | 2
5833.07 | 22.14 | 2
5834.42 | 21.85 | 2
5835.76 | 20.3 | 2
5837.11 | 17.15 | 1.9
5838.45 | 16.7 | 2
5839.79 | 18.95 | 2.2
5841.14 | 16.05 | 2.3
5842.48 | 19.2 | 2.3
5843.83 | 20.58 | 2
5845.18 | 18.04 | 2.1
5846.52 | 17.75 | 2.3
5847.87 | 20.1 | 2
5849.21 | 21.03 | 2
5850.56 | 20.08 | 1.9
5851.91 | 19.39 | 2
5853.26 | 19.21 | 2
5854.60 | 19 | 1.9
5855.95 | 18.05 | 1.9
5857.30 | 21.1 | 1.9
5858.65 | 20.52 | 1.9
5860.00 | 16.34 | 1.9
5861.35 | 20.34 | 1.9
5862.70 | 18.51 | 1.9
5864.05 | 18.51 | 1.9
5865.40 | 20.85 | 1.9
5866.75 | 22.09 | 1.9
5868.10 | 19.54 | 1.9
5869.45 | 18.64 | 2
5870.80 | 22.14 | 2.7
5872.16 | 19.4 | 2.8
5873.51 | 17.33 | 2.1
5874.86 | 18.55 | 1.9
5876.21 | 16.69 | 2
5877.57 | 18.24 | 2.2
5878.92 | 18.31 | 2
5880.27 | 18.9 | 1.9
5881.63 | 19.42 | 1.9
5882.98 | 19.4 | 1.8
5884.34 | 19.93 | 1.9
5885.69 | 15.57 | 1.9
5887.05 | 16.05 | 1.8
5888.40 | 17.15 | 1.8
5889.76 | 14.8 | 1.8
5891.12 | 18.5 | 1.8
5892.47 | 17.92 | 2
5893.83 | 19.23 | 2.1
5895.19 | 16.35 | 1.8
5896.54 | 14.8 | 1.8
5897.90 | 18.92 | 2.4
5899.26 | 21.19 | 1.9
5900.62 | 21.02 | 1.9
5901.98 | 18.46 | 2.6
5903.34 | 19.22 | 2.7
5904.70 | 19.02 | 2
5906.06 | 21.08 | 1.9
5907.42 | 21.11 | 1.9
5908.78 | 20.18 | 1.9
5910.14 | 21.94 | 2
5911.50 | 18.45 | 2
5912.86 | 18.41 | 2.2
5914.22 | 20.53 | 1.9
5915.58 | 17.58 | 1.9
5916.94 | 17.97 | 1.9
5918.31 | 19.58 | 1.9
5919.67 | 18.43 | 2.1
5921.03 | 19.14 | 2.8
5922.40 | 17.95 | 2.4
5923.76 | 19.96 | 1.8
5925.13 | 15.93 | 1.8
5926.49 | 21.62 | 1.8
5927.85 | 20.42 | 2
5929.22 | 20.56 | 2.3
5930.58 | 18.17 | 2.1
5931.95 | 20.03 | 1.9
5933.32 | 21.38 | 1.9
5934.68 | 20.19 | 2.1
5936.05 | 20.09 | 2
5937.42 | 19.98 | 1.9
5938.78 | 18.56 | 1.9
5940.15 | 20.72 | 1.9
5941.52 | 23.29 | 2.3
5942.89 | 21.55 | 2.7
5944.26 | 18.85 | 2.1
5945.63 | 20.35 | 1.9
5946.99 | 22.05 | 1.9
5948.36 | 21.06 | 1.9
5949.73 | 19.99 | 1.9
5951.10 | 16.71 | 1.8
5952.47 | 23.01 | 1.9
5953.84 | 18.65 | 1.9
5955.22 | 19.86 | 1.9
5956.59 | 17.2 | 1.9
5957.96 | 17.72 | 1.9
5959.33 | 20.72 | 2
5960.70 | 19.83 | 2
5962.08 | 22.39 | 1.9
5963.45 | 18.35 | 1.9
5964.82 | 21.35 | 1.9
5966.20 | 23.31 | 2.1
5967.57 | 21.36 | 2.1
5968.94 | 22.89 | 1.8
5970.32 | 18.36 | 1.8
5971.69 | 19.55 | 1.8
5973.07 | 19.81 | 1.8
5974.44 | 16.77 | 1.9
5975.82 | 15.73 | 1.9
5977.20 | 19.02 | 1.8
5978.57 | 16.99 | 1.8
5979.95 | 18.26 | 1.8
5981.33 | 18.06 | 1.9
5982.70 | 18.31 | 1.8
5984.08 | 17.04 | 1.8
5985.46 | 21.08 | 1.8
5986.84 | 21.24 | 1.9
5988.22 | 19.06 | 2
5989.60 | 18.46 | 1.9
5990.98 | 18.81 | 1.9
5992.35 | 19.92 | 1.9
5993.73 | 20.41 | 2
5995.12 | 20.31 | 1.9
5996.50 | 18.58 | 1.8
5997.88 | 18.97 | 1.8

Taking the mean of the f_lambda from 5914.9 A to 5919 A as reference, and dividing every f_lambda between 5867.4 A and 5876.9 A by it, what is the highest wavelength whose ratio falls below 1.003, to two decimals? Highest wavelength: 5876.21 A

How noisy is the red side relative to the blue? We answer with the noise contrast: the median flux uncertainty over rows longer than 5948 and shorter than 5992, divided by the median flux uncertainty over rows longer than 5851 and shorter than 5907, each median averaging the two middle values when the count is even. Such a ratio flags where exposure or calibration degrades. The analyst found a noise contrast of 1.00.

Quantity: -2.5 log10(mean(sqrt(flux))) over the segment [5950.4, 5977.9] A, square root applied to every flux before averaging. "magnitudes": -1.61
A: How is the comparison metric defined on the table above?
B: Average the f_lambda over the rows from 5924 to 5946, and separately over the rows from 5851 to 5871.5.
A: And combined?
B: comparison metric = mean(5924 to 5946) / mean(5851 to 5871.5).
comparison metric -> 1.02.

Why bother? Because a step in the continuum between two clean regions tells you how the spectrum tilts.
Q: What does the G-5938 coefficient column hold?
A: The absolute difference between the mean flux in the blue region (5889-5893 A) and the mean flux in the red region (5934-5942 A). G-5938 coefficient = 3.4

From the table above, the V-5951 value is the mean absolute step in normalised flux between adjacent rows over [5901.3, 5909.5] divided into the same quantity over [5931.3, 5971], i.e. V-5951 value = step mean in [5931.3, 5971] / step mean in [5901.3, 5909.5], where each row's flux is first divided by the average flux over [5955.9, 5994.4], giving 2.71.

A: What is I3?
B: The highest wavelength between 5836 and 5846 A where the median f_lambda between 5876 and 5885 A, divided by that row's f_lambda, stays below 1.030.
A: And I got 5843.83 A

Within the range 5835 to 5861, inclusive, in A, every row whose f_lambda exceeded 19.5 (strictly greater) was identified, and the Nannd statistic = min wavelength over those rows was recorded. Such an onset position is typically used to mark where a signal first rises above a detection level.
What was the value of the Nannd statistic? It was 5835.76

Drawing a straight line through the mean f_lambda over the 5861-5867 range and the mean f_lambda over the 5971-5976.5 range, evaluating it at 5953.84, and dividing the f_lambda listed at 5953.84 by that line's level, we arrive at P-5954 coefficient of 1.02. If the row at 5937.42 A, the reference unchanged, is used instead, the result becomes 1.07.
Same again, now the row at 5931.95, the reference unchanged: 1.07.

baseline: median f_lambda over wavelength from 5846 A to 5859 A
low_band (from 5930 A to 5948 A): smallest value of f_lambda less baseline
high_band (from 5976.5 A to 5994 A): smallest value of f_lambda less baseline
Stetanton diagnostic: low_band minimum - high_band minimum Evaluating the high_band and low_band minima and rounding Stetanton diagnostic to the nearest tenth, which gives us 1.2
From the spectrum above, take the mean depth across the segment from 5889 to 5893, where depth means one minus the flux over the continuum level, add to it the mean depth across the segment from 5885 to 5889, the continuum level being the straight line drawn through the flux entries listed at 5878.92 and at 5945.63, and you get 0.21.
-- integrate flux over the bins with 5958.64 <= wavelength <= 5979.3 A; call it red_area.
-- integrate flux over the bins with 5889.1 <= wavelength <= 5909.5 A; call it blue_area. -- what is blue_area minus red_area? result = -25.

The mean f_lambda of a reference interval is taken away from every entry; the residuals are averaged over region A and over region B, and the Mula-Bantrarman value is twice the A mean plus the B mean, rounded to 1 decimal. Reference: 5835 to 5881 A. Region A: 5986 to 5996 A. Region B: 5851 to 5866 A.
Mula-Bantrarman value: 1.6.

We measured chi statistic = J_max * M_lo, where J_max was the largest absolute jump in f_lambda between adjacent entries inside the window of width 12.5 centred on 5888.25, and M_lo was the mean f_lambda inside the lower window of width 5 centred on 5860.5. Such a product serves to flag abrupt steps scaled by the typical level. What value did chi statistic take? 83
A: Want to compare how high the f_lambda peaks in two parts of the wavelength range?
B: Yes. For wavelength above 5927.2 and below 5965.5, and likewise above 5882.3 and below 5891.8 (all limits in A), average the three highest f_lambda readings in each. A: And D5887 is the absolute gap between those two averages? 3.6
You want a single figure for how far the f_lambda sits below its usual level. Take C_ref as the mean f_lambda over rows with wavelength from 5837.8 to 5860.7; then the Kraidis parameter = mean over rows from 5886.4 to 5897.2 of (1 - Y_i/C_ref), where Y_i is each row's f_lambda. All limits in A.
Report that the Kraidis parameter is 0.11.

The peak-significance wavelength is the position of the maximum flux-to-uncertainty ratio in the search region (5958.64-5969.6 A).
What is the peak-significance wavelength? 5968.94 A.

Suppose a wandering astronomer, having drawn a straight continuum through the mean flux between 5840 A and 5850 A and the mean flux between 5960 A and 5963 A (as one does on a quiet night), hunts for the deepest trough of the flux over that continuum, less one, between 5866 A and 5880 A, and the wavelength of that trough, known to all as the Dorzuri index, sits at 5876.21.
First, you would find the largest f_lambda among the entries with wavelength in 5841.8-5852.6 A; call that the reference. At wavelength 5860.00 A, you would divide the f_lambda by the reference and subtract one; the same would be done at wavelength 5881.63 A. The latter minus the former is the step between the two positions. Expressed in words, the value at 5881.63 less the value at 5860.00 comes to 0.15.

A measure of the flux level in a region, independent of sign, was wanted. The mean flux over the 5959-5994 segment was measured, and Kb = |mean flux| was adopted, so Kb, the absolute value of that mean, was 19.5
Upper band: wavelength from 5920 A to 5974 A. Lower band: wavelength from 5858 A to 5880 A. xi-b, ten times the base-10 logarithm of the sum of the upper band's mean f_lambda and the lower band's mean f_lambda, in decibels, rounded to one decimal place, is 15.9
